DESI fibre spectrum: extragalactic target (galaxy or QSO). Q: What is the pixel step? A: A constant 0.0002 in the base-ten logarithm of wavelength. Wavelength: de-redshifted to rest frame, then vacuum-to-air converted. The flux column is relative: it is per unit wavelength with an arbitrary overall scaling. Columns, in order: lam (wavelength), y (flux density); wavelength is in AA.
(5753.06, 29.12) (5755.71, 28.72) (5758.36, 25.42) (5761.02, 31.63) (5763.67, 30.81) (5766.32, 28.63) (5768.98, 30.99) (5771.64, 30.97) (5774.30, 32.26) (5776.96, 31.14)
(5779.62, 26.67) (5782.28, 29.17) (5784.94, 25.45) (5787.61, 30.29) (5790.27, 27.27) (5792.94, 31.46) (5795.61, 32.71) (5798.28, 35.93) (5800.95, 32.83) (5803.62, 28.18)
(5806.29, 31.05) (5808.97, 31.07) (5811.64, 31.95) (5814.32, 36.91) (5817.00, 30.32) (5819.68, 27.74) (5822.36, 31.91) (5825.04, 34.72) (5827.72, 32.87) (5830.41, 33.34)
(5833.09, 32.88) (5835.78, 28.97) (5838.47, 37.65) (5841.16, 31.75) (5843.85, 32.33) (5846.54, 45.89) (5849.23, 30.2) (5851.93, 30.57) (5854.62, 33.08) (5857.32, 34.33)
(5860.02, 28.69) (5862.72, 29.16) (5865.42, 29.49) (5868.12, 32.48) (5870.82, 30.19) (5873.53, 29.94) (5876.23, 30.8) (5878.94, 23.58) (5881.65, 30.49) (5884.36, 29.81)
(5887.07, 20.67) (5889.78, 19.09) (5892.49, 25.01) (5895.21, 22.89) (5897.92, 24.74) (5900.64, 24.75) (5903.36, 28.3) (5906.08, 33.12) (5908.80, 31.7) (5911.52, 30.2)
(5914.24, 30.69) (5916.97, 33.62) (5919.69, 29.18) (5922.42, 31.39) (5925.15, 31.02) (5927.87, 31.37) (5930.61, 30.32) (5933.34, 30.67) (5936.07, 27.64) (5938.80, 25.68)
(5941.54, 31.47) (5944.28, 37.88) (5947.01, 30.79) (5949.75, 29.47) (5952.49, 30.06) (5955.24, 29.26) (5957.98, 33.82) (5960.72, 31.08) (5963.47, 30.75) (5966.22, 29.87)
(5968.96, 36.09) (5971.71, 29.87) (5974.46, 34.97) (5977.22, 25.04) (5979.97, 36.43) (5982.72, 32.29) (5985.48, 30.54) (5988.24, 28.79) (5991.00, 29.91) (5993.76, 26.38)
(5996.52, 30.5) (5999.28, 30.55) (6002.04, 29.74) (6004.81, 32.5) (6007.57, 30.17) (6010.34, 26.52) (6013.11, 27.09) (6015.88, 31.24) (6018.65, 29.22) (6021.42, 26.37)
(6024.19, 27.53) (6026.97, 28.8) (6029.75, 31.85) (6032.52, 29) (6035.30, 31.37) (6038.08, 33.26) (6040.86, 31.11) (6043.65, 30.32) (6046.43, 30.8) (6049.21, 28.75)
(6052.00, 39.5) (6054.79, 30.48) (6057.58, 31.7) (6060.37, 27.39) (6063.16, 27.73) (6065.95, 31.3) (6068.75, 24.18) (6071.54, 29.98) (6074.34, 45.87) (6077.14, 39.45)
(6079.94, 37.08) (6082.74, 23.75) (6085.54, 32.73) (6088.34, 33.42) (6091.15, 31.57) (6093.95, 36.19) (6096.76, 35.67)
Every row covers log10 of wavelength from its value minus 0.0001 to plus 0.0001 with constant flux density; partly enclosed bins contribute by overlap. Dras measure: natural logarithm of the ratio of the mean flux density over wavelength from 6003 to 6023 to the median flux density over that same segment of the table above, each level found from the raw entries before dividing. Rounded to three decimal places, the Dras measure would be -0.007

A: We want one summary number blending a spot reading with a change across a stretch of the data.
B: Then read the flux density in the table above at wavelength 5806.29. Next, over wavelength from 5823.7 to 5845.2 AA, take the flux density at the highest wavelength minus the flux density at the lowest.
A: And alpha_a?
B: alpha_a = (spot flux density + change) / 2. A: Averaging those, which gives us 14.3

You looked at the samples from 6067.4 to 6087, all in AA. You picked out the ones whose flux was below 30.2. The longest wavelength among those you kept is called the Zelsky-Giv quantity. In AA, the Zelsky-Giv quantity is 6082.74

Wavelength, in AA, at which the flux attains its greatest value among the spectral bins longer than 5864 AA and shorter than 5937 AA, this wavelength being 5916.97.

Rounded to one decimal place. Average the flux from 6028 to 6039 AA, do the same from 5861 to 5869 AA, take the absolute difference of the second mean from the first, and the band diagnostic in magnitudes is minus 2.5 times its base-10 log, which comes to 0.0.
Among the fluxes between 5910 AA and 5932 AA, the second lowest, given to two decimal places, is 30.20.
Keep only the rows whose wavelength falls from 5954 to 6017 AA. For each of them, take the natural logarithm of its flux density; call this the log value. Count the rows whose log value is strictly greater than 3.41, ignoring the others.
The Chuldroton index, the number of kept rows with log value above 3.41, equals 12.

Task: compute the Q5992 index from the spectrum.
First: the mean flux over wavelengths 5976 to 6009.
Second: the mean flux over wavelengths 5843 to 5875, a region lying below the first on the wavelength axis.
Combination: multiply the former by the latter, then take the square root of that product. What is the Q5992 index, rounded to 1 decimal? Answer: 31.2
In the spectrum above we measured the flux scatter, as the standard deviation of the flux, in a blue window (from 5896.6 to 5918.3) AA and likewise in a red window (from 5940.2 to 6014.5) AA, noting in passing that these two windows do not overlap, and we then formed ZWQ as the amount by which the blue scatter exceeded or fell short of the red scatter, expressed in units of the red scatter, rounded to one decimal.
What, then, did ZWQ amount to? 0.1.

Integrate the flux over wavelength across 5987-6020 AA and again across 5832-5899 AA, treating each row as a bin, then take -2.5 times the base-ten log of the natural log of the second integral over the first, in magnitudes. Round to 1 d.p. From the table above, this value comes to 0.4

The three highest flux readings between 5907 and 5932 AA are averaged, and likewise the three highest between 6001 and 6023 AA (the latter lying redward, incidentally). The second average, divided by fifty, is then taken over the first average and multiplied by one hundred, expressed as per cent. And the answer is 1.94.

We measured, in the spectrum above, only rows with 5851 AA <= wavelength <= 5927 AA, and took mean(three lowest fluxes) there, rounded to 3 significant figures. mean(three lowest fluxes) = 20.9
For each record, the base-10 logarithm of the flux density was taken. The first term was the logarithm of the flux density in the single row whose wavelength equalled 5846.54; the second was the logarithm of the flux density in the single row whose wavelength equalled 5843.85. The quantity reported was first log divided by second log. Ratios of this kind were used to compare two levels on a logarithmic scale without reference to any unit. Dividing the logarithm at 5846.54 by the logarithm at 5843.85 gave 1.10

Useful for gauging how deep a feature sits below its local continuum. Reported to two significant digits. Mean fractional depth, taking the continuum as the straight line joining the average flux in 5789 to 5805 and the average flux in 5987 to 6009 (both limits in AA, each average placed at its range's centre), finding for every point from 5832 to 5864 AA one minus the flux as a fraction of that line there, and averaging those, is -0.063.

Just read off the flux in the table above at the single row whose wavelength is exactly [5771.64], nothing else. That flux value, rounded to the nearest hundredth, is 30.97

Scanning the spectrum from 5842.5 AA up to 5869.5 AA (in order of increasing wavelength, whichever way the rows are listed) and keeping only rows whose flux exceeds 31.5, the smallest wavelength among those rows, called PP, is 5843.85 AA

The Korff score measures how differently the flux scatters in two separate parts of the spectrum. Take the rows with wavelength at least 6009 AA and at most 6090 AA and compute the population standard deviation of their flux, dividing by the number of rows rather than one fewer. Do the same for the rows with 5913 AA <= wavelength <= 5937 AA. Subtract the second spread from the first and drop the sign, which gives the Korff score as 3.1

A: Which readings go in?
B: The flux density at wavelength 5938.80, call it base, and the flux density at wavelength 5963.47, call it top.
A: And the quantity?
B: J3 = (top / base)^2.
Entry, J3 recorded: 1.4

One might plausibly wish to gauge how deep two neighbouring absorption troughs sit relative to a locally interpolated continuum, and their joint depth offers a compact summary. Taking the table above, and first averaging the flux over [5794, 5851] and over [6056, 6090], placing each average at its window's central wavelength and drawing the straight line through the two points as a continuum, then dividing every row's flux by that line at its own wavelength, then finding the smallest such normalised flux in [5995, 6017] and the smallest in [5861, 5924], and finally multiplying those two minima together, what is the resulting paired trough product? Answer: 0.48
